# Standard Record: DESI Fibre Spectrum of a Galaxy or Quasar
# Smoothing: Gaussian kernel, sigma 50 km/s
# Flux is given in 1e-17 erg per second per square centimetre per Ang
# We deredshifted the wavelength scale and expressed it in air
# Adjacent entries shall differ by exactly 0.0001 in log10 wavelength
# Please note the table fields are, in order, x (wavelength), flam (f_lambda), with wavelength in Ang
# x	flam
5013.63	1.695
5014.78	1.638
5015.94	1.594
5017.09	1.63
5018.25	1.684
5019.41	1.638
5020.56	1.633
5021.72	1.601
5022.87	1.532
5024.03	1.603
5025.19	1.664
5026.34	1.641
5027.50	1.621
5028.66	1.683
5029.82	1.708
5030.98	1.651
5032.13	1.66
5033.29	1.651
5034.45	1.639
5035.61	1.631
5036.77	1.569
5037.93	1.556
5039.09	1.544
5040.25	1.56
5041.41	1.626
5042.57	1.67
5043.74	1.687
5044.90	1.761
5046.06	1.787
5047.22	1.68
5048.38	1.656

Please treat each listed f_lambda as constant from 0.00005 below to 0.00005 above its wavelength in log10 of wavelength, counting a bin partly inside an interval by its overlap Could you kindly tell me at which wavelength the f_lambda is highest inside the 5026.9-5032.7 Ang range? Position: 5029.82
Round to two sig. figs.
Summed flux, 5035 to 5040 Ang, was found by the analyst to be 6.3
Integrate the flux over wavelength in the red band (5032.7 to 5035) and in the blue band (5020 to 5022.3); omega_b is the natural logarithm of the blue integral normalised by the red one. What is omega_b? -0.02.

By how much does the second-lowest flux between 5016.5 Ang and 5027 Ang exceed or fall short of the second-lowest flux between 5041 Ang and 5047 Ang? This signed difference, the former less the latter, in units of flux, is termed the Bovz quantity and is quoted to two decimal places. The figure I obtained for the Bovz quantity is -0.07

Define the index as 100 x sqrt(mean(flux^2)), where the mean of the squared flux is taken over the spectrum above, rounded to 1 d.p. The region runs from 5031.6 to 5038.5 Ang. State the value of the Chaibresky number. 161.8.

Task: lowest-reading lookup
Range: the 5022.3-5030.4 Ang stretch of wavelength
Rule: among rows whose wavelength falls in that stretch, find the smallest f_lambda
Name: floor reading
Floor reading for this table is 1.532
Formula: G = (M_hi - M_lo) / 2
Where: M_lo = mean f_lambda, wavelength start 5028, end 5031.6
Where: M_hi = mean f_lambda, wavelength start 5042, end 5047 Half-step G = 0.02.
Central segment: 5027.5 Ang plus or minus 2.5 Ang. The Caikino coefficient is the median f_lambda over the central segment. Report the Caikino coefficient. 1.66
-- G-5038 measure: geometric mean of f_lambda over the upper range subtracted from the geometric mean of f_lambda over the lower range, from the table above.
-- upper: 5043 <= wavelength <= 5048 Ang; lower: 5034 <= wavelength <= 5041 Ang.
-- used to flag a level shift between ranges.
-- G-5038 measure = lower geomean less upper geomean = -0.15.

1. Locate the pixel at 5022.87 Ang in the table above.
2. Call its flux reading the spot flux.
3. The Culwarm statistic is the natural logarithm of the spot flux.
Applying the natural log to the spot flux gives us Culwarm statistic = 0.43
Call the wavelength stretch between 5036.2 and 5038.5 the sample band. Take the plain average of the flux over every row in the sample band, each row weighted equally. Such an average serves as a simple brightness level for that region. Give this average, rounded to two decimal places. 1.56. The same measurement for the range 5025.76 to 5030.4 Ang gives 1.66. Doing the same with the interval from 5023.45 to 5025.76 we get 1.63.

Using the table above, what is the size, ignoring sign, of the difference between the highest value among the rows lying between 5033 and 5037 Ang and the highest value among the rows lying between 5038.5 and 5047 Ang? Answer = 0.14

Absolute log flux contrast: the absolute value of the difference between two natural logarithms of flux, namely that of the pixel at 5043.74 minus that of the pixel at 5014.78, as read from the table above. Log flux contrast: 0.03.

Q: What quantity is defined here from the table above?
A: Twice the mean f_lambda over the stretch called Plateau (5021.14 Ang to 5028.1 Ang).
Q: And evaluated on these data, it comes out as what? 3.22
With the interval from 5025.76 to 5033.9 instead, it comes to 3.32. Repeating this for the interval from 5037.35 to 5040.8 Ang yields 3.11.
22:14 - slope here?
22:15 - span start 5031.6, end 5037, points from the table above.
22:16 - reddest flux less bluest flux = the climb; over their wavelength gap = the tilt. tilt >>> -0.020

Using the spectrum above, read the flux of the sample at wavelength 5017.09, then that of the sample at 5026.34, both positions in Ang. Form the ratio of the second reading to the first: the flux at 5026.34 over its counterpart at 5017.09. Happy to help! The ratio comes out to 1.01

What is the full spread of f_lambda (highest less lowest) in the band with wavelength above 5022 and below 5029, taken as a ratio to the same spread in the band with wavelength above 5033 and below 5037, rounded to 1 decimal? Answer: 1.8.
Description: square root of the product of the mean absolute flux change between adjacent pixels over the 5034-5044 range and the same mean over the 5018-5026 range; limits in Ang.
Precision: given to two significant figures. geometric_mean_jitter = 0.038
